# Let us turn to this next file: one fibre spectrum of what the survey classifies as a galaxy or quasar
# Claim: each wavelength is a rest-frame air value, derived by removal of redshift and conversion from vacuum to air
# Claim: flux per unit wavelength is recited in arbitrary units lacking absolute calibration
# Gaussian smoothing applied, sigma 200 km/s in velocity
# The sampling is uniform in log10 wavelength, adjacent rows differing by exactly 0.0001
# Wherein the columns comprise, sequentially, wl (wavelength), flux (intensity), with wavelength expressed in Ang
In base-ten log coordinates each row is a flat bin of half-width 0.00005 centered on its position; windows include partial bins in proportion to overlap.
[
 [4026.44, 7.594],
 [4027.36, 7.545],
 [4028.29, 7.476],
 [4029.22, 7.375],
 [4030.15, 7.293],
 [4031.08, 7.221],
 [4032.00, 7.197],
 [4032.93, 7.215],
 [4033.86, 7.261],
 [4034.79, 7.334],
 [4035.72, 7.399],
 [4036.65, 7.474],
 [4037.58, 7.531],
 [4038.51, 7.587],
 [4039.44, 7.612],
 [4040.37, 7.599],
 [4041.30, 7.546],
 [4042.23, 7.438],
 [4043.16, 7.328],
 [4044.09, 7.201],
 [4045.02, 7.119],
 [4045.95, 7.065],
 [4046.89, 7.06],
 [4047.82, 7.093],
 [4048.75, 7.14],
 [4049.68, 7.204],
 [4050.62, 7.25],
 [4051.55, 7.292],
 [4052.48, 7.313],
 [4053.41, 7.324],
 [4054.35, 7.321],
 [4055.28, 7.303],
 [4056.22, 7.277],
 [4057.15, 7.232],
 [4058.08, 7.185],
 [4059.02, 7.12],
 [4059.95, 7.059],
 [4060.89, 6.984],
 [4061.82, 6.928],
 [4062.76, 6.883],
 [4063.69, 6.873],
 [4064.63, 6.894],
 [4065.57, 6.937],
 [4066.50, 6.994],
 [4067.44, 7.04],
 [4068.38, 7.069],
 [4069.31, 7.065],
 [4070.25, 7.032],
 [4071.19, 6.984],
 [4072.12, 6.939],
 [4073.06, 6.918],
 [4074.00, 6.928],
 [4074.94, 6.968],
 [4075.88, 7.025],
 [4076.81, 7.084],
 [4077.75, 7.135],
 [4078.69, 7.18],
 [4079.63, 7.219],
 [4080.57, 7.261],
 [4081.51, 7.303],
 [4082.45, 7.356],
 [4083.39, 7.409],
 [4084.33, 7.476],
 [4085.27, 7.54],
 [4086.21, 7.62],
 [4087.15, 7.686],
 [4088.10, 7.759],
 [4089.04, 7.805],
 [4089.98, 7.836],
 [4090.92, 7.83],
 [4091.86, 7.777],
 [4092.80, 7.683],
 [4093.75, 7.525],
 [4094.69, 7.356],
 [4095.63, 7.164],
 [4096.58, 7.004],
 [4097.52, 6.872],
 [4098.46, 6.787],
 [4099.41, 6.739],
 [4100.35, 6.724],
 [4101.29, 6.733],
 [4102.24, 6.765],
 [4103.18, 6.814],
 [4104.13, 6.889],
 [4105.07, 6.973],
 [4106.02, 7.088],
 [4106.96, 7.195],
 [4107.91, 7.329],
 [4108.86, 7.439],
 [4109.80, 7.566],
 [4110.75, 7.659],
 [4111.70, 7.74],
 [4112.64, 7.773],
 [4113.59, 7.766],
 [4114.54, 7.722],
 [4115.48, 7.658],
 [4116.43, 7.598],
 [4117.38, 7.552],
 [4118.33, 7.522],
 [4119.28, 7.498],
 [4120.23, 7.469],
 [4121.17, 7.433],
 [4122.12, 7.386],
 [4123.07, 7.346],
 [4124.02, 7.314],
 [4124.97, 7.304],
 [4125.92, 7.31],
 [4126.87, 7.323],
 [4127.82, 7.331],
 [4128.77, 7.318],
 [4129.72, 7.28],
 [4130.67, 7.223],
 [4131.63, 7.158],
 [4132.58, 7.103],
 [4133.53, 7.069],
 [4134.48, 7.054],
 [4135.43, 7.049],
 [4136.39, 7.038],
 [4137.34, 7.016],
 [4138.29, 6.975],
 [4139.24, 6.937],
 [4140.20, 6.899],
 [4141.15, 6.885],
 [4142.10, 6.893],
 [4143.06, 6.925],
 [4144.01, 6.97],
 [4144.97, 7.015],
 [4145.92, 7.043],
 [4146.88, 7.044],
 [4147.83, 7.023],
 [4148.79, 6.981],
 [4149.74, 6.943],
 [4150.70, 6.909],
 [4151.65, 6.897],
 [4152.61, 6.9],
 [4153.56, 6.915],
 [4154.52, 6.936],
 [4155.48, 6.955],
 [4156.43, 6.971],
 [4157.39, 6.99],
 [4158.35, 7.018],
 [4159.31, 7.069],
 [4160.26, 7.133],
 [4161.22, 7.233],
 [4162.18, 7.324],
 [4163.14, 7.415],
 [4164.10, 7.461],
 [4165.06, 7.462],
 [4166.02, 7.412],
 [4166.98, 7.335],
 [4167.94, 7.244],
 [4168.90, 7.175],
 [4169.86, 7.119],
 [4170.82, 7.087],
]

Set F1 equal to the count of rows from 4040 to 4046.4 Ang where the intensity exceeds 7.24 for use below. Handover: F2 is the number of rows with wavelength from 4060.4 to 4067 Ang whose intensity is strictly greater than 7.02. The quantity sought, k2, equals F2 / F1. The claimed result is 0.0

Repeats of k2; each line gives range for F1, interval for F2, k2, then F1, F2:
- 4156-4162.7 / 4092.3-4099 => 4.0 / 1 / 4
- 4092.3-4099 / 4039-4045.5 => 2.3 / 3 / 7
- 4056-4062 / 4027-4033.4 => 7.0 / 1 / 7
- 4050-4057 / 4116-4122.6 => 1.0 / 7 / 7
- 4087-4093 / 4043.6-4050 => 1.0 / 7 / 7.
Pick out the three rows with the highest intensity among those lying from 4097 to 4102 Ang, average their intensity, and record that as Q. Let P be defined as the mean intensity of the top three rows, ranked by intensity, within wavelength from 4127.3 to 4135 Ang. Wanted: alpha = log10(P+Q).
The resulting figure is 1.15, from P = 7.31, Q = 6.8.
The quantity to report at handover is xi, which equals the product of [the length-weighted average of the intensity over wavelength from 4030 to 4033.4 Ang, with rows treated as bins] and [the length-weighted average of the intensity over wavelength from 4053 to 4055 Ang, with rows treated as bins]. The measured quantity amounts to 52.9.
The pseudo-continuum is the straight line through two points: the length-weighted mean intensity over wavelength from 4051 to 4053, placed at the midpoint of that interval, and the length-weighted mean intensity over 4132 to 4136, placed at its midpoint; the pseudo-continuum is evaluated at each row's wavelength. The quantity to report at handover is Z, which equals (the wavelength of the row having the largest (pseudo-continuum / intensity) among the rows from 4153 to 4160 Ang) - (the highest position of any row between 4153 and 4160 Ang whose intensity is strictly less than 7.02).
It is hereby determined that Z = -4.8 Ang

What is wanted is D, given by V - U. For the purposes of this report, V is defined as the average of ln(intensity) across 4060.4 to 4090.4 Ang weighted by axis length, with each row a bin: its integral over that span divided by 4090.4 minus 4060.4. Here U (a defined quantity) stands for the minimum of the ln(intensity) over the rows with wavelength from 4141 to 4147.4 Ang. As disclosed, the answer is 0.042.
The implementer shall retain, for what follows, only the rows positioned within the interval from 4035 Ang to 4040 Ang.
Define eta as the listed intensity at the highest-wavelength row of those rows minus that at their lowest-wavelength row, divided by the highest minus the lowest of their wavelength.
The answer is 0.06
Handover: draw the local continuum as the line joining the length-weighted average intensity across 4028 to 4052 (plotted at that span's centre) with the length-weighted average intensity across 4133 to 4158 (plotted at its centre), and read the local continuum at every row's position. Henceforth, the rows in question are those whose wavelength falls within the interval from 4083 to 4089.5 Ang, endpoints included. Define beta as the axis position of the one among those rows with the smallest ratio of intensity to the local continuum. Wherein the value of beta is 4083.39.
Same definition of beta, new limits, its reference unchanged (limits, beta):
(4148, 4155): 4151.65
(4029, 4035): 4032.00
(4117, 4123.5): 4123.07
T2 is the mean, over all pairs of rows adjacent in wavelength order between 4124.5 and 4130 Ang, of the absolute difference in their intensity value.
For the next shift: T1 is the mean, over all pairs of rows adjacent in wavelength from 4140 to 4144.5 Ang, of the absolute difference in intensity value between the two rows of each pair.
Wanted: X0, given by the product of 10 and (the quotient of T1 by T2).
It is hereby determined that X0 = 16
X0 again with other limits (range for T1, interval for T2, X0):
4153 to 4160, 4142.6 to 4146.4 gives 7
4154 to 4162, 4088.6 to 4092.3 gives 14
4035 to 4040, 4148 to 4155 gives 26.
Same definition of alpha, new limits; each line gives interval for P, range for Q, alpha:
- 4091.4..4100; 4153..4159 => 1.17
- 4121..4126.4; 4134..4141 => 1.16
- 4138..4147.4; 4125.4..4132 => 1.16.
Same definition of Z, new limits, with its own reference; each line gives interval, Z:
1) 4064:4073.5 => -8.4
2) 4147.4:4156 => -3.8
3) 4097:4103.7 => -2.8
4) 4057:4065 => -0.9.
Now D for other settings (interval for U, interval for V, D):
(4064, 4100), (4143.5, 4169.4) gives 0.052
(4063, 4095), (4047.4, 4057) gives 0.054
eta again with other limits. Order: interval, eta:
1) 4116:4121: -0.03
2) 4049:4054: 0.03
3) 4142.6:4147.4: 0.03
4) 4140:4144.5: 0.02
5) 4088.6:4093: -0.03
